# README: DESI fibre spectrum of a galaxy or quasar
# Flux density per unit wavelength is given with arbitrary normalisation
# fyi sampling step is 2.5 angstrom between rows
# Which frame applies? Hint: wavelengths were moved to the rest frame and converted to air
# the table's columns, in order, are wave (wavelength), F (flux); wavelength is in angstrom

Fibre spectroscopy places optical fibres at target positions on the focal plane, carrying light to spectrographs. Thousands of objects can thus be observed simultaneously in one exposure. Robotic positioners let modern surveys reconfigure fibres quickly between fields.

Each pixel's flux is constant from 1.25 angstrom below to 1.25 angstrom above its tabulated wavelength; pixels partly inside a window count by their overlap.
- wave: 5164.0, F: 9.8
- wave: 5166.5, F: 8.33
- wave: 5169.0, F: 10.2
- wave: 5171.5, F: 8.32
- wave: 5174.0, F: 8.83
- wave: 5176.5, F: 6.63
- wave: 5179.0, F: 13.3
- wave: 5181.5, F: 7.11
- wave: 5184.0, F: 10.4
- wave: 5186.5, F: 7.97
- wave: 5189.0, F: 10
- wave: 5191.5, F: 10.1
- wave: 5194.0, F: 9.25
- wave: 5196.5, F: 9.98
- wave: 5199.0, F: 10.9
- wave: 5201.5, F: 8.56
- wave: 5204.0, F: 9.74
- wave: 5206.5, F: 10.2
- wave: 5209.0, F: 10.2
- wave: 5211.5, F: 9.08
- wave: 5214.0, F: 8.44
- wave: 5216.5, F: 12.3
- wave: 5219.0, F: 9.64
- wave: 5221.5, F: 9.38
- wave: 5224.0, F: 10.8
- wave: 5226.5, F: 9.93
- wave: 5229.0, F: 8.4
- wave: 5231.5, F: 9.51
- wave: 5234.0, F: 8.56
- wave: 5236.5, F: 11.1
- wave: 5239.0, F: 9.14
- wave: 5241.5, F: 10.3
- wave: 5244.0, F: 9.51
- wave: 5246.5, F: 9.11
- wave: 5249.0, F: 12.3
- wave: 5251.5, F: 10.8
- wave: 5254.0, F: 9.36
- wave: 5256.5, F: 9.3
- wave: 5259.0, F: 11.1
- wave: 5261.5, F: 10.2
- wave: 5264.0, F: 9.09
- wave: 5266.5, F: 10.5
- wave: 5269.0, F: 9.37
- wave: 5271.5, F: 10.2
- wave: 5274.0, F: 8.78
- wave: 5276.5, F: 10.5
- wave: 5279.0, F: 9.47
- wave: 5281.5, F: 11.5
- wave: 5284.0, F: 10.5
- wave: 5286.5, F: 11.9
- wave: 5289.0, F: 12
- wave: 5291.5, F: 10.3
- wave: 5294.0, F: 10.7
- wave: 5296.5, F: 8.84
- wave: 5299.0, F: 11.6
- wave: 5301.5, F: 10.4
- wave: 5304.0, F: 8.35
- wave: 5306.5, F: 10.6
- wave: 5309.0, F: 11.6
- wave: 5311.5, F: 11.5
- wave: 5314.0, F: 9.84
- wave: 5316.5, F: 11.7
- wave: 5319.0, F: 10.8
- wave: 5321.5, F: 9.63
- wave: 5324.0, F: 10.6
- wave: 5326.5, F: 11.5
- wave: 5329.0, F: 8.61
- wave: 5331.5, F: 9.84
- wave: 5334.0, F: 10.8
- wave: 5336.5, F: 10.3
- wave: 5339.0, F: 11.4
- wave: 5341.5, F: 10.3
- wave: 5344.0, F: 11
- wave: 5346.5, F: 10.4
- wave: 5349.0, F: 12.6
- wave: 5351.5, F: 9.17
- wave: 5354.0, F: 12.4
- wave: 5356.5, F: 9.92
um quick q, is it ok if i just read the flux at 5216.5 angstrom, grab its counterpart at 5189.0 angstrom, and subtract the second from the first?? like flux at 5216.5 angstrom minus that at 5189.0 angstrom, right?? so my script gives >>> 2.3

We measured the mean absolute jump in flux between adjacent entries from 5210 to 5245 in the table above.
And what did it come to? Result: 1.52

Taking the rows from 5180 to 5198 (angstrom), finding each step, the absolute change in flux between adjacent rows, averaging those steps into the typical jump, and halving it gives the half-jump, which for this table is 0.79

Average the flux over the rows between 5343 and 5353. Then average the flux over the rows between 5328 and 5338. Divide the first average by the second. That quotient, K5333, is 1.09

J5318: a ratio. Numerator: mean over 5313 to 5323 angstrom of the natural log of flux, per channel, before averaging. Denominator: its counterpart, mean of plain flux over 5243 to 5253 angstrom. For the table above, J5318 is 0.225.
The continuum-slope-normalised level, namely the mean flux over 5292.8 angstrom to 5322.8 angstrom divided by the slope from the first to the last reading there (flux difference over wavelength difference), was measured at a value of -269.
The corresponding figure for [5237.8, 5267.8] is 203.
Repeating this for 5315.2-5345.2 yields -414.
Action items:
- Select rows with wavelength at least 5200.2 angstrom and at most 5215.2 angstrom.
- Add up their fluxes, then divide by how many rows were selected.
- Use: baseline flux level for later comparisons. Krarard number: 9.4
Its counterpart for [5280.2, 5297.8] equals 10.8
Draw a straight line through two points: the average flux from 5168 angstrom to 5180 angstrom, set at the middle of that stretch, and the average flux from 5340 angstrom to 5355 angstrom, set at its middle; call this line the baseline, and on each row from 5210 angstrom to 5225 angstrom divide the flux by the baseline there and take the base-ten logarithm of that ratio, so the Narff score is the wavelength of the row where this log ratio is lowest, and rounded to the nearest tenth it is 5214.0 angstrom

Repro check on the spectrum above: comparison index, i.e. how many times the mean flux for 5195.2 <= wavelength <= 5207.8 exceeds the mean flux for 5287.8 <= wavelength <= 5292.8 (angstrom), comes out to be 0.89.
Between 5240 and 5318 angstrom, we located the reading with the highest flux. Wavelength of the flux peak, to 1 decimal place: 5249.0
